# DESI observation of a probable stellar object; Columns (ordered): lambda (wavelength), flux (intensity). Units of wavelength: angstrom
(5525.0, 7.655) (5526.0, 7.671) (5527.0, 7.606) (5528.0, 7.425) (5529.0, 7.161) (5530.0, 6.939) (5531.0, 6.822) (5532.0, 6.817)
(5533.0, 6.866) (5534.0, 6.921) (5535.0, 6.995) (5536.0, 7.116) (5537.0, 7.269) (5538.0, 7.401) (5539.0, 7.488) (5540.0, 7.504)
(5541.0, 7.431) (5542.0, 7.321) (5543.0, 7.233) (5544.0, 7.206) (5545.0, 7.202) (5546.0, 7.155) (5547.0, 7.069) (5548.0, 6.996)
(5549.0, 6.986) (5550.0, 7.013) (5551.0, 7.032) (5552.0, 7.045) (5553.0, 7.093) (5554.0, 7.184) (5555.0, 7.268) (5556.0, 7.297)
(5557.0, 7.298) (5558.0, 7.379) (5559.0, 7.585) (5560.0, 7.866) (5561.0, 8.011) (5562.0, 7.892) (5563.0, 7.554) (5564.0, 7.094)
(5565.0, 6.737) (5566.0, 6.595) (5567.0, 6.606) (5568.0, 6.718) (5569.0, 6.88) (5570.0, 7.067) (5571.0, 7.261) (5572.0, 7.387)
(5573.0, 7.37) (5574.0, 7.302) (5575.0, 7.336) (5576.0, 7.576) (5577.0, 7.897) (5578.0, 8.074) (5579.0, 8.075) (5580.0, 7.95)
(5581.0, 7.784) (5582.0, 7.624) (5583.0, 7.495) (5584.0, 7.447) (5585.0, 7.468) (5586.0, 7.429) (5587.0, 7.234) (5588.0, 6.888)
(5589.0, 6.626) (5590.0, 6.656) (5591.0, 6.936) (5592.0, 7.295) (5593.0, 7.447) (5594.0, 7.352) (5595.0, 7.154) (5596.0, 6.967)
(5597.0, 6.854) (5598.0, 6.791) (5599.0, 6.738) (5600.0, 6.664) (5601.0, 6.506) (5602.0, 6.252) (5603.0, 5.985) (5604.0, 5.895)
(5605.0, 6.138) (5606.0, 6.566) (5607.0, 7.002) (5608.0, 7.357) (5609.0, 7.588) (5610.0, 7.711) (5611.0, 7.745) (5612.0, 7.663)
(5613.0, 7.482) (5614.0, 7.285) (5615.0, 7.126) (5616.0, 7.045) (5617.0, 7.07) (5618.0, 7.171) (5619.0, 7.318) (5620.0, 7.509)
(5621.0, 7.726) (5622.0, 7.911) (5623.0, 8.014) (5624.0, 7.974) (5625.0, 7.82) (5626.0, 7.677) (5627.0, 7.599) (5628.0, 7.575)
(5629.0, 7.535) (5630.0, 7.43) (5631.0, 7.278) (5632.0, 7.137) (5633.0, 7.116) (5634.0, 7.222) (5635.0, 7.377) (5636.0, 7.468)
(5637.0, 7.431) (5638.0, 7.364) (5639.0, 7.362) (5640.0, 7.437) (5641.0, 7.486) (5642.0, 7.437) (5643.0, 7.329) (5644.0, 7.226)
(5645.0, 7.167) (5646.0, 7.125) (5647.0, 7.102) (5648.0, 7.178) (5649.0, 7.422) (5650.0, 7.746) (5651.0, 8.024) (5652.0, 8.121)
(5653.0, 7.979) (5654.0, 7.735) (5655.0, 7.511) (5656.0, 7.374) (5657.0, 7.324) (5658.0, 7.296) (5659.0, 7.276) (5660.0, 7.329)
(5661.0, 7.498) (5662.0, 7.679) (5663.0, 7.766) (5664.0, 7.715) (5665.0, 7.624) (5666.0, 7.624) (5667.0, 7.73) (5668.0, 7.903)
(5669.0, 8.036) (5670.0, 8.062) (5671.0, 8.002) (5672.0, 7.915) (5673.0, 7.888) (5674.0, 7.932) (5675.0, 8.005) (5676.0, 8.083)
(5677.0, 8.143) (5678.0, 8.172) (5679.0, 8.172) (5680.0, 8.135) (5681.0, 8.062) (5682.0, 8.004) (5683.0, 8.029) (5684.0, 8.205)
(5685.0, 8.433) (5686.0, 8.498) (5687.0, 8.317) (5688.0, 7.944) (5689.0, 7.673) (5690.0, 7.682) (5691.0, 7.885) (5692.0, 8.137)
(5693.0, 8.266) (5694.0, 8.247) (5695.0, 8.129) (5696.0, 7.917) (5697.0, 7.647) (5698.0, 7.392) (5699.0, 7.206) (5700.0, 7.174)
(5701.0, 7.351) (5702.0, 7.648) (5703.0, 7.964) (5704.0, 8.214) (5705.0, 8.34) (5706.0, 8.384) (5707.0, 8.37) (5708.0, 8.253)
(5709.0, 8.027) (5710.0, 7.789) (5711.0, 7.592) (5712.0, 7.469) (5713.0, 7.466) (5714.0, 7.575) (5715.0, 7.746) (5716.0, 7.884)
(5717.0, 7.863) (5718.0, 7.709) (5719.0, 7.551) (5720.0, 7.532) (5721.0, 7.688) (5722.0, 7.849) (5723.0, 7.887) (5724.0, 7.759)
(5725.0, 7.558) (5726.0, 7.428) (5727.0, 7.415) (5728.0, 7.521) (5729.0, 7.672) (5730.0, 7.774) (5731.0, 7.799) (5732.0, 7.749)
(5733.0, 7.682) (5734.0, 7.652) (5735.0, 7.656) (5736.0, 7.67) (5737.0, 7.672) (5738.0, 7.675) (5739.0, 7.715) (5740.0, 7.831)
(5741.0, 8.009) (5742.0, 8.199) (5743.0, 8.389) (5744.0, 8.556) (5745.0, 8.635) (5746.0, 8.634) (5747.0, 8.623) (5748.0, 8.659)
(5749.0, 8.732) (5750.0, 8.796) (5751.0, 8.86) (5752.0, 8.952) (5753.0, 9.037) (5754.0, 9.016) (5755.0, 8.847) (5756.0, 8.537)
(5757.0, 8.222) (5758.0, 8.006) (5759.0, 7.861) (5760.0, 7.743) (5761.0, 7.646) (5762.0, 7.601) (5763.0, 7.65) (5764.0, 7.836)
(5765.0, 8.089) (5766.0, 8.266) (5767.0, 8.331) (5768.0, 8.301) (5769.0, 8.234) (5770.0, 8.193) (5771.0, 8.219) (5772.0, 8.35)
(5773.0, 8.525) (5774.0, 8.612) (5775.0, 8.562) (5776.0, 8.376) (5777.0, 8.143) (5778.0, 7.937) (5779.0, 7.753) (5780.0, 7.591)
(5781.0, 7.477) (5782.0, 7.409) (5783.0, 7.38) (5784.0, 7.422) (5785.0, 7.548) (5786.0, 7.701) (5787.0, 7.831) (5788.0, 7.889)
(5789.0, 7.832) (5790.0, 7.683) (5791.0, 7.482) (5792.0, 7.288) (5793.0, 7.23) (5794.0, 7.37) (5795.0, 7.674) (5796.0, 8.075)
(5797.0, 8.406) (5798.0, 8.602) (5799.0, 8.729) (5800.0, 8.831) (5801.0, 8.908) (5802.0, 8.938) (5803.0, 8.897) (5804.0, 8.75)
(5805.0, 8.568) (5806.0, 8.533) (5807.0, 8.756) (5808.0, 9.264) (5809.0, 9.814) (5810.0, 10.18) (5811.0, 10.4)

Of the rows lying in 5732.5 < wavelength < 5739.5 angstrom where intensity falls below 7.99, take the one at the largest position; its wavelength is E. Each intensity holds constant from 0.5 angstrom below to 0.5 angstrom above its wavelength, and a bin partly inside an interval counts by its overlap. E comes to 5739.0 angstrom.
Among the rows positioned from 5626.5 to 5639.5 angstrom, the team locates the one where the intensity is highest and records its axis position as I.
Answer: 5627.0 angstrom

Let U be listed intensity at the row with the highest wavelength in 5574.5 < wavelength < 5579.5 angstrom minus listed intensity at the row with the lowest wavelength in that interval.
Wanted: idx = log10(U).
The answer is -0.13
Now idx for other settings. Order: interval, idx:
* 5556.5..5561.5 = -0.15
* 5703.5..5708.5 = -1.41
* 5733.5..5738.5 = -1.64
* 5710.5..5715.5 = -0.81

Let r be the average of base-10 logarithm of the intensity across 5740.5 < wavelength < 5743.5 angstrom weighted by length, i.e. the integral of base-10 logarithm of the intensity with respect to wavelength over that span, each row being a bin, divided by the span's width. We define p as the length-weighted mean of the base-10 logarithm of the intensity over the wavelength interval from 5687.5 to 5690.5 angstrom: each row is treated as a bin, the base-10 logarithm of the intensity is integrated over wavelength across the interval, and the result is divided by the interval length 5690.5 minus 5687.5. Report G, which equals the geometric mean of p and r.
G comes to 0.902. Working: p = 0.890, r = 0.91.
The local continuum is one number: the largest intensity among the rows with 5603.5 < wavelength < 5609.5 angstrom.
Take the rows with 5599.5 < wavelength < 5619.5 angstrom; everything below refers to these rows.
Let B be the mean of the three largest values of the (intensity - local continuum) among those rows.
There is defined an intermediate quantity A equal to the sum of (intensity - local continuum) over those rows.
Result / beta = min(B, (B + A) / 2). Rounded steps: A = -12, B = 0.1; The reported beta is -6.0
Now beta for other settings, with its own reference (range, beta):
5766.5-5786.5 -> 1.0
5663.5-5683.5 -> 0.6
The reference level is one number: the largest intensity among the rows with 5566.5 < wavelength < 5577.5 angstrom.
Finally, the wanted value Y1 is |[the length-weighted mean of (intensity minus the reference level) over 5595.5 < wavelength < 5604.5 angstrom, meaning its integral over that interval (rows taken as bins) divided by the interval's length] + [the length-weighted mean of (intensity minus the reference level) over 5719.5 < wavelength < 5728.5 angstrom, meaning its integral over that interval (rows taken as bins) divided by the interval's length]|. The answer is 1.7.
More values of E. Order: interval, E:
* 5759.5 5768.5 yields 5764.0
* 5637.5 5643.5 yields 5643.0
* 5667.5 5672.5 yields 5672.0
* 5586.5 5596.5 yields 5596.0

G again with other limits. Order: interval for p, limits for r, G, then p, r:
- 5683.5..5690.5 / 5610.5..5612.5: 0.898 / 0.909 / 0.89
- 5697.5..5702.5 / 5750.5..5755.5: 0.908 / 0.866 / 0.95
